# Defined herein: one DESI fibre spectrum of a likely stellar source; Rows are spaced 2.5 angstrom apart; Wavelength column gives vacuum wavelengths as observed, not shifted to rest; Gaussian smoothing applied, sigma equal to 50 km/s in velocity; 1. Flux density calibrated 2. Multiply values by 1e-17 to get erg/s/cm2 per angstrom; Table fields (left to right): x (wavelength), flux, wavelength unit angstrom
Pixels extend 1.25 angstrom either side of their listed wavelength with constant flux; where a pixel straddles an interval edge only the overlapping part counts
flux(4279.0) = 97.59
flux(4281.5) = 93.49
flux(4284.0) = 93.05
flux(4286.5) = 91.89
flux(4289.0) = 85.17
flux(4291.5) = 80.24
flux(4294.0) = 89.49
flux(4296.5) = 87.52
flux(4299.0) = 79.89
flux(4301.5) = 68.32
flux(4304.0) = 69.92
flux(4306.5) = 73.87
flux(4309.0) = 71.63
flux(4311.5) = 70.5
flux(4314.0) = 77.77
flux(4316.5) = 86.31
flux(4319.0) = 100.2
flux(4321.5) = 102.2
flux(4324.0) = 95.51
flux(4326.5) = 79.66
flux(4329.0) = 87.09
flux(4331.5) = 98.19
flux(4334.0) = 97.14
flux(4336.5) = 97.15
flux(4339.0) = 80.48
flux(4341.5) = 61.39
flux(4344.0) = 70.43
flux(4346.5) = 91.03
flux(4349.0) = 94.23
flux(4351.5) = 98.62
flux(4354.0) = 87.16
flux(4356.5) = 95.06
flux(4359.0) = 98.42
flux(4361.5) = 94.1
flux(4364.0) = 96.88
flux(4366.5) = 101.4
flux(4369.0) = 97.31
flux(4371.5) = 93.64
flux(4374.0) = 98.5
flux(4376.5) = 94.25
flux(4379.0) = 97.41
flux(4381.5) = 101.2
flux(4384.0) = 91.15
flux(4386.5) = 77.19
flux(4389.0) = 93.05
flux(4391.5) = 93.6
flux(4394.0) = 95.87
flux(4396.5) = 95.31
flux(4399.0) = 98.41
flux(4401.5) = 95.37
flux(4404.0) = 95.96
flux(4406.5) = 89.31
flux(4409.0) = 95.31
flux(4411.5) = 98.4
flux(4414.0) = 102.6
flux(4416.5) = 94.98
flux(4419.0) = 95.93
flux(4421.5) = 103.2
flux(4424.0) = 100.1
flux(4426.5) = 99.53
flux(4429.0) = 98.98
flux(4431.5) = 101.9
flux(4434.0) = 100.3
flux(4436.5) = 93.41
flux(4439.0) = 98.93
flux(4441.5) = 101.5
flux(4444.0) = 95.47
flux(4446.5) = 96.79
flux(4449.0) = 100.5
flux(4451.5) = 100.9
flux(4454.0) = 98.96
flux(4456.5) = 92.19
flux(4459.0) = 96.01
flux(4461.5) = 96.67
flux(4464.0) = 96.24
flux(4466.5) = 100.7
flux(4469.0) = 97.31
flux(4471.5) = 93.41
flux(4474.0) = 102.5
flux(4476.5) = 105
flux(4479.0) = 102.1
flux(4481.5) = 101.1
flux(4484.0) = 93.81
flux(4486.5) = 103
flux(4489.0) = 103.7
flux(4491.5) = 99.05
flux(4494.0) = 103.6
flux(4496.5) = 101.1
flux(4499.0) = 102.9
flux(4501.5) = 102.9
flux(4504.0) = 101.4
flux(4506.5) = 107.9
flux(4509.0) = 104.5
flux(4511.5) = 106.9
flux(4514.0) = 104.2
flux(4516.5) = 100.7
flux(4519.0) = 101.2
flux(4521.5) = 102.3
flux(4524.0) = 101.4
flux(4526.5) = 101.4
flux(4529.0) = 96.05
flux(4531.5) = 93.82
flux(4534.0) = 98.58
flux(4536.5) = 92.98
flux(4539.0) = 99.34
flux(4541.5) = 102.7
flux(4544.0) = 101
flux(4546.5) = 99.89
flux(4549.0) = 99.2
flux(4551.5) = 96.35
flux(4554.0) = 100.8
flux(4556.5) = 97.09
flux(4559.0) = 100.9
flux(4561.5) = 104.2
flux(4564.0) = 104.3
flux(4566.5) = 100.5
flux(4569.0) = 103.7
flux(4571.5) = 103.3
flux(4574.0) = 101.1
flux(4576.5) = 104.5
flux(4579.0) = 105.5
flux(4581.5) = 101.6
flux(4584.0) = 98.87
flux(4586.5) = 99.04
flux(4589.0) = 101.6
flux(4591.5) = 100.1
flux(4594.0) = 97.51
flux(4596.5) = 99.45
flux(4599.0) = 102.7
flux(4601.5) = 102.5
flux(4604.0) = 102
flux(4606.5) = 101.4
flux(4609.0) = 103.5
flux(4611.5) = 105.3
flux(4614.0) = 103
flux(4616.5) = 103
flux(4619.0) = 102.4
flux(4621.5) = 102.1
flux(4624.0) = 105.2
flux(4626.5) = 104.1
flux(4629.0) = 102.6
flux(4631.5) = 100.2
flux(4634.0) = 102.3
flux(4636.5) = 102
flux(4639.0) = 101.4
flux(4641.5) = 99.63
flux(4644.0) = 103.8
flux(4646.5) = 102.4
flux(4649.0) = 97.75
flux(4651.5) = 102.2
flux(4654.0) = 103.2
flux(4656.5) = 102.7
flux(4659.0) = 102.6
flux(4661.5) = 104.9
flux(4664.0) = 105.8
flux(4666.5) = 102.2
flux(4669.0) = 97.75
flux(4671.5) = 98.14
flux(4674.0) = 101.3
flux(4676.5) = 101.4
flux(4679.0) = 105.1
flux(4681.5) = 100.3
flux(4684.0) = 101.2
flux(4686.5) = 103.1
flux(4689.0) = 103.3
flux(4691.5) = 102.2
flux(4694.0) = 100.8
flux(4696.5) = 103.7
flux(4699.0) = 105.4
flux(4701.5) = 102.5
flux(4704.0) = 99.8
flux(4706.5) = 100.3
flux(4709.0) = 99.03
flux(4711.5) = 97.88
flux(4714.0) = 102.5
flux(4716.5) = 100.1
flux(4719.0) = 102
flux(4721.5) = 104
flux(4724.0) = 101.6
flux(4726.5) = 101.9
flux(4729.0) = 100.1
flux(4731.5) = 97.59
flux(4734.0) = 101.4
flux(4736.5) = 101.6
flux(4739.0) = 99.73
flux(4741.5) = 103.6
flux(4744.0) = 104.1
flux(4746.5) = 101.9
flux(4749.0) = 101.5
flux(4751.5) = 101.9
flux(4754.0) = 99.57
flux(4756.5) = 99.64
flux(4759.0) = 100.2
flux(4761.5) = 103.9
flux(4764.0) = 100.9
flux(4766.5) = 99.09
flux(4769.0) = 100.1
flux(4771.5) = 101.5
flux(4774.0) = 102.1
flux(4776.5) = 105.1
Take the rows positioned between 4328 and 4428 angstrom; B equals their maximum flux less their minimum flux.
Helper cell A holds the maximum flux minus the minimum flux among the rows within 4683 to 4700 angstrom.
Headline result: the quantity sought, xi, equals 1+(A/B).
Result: 1.1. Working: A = 5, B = 42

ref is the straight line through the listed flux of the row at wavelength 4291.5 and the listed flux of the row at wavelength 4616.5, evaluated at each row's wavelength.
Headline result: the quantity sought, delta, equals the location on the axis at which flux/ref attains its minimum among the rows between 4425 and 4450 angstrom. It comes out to 4436.5 angstrom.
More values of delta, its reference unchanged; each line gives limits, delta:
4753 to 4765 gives 4756.5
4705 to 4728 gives 4711.5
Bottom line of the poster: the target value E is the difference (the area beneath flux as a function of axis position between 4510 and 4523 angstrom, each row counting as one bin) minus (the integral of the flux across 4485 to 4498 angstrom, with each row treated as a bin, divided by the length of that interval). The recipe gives 1238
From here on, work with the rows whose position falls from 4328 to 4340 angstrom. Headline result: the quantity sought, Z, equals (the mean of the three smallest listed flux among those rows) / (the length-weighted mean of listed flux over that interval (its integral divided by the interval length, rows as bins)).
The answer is 0.955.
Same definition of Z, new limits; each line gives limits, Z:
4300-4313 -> 0.978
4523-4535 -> 0.979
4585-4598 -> 0.991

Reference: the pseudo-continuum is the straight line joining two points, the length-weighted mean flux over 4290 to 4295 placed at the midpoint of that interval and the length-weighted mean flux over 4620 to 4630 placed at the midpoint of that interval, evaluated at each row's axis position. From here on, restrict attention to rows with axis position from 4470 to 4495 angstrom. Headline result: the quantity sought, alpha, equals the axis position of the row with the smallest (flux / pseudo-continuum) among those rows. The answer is 4484.0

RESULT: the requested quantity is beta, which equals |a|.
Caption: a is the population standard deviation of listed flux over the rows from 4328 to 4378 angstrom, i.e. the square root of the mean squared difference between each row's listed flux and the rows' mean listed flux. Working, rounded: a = 9.9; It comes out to 10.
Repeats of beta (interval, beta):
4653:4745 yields 2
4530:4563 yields 3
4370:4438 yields 5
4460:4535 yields 4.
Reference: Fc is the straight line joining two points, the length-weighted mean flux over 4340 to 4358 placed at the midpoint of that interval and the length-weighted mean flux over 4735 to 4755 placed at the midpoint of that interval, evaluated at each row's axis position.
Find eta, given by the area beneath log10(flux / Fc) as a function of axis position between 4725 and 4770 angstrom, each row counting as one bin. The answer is -0.2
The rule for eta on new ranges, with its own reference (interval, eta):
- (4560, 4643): 2.3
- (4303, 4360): 0.2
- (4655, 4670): 0.3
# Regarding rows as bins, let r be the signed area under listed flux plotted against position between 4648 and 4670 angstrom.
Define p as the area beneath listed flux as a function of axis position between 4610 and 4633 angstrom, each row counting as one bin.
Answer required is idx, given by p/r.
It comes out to 1.05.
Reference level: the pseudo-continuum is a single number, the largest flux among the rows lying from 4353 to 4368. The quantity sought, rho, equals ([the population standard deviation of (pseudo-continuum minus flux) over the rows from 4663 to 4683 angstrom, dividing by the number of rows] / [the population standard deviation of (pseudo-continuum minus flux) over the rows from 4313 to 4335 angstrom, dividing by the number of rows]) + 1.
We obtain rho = 1.3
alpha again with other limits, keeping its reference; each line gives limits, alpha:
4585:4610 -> 4594.0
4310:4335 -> 4311.5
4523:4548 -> 4536.5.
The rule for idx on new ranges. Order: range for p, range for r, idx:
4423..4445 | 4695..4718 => 0.93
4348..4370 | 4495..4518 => 0.89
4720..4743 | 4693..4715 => 1.05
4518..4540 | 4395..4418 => 0.98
